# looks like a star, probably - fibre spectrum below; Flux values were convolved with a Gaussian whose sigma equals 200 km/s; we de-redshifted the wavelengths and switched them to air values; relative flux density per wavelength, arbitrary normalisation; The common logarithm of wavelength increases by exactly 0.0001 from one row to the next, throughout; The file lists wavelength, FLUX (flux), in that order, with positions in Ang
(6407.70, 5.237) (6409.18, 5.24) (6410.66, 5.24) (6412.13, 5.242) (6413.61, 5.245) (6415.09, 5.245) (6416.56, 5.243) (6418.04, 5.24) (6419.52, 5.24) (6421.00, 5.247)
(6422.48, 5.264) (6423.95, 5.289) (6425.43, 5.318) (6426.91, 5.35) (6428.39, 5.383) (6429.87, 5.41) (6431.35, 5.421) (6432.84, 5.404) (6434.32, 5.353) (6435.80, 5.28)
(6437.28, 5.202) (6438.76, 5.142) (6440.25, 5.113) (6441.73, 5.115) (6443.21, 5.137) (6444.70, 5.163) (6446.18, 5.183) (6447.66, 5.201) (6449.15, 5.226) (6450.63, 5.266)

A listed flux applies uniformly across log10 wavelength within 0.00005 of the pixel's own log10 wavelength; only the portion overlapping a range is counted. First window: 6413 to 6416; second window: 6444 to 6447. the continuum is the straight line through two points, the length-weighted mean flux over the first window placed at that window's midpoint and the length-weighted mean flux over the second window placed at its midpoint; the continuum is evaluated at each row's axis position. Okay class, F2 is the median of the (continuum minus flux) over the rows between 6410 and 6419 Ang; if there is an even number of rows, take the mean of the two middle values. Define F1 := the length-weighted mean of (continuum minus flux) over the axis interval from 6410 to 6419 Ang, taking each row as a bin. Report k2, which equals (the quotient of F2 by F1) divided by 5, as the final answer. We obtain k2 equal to 0.15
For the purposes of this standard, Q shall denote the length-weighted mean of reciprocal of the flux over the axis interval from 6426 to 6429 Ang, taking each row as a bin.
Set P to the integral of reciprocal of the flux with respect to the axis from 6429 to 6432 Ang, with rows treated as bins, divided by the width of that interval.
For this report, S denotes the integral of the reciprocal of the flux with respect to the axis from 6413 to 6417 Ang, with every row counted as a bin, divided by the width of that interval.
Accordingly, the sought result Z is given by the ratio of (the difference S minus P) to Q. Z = 0.033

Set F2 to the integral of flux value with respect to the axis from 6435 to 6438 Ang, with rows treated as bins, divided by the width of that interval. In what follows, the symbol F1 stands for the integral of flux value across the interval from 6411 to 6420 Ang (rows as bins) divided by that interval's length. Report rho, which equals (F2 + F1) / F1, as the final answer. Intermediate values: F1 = 5.24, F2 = 5.25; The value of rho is 2.00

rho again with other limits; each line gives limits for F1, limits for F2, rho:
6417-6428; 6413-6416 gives 1.99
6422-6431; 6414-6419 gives 1.98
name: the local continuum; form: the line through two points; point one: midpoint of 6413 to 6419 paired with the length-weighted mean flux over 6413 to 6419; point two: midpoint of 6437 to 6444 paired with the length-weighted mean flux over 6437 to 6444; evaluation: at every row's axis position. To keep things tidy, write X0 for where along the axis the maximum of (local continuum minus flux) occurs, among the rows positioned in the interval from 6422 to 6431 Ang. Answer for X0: 6422.48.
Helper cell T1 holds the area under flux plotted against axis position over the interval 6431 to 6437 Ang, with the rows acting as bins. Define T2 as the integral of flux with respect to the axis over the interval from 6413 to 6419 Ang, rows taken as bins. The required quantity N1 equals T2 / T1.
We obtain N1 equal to 0.98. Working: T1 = 32.1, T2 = 31.5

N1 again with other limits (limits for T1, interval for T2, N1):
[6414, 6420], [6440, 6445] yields 0.82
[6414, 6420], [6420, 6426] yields 1.01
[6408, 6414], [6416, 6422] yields 1.00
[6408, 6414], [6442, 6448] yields 0.99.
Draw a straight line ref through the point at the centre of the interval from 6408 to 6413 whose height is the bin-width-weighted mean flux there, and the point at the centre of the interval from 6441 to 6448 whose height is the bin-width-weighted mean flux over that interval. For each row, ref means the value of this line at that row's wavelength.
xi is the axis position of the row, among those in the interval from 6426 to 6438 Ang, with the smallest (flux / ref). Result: 6437.28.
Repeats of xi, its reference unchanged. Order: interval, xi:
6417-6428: 6418.04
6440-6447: 6440.25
